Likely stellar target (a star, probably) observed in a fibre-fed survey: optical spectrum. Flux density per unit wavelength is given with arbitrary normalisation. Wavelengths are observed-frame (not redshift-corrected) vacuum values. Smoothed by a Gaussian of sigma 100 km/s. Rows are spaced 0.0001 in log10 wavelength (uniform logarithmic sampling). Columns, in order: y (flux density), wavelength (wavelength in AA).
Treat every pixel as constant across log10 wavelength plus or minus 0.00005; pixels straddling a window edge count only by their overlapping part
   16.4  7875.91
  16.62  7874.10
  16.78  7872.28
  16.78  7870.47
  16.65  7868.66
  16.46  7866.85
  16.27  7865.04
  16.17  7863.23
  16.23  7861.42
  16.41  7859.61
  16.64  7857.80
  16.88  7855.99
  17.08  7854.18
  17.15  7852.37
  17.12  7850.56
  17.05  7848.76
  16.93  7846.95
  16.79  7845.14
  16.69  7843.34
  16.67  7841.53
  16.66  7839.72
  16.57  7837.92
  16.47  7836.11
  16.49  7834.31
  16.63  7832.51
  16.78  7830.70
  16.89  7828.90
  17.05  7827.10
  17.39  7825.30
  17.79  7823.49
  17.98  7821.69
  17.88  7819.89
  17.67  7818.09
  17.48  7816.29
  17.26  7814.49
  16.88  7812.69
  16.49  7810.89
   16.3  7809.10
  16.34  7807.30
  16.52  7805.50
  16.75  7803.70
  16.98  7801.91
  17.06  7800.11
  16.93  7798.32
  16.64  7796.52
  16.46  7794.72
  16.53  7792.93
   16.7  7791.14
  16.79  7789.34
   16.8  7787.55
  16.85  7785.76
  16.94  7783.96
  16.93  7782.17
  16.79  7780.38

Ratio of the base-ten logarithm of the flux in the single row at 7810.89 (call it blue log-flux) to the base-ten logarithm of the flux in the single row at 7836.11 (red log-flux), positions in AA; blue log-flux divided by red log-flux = 1.00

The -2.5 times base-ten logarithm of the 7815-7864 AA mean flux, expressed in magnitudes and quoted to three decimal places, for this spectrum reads -3.073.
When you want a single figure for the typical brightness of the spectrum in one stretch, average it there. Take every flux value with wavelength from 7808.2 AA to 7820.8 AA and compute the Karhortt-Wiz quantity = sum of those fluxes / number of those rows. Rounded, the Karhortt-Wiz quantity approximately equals 17.1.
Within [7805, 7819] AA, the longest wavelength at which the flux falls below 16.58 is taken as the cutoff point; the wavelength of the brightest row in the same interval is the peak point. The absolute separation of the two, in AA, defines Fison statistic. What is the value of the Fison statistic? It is 7.2 AA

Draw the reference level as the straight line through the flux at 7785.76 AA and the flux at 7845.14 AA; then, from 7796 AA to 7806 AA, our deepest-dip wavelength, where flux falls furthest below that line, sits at 7805.50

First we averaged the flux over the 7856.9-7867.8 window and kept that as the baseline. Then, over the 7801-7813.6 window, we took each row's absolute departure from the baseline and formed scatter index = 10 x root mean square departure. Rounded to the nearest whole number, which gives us 3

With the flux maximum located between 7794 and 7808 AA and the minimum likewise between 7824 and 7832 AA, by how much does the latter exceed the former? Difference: -0.3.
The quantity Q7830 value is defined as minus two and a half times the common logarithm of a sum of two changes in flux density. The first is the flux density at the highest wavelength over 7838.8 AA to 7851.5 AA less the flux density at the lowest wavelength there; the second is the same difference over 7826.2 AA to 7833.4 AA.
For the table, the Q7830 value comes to 3.5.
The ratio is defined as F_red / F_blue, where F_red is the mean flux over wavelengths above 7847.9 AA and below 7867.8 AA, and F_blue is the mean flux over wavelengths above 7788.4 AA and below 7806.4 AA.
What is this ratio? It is 1.00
